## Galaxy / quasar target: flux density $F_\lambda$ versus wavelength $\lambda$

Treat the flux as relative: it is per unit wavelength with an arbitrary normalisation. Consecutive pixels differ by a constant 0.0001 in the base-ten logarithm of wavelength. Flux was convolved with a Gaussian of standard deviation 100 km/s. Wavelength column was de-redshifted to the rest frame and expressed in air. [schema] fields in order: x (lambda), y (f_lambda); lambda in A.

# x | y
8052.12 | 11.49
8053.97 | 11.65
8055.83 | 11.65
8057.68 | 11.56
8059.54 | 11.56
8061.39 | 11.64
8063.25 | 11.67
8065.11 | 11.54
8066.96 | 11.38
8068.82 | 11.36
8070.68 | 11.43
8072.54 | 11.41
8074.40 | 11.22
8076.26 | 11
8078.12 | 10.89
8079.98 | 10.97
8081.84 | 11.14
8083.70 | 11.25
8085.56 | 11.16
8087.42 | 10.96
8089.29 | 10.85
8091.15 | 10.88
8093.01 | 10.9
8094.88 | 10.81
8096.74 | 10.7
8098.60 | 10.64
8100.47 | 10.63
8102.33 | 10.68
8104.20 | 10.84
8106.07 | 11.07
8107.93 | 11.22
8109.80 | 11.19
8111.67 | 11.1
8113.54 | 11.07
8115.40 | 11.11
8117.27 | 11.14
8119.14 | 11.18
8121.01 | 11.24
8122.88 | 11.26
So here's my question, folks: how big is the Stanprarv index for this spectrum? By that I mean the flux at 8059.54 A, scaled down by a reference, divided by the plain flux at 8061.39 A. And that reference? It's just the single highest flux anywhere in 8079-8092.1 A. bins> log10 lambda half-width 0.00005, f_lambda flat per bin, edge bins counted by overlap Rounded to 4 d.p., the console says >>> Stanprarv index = 0.0883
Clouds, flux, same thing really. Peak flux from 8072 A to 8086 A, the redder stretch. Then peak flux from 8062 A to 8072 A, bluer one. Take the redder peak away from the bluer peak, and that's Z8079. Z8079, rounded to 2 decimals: 0.26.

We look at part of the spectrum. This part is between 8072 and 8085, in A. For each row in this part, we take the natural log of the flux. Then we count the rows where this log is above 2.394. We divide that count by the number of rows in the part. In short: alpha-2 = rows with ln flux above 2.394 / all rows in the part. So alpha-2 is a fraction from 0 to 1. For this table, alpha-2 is 0.86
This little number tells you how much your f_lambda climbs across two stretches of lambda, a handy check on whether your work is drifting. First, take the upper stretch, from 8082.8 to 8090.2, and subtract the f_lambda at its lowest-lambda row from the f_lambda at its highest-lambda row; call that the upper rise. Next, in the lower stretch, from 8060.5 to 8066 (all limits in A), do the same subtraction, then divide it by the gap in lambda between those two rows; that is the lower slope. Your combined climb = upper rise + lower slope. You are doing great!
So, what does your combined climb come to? -0.43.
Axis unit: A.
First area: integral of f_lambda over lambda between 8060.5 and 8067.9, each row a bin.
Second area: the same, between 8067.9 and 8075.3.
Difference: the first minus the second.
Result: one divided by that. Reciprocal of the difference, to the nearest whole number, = 1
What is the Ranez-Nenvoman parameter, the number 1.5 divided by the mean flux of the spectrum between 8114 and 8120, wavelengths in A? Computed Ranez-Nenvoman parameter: 0.135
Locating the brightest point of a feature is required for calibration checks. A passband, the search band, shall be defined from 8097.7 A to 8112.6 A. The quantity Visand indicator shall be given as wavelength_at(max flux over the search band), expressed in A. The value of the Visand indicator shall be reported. 8107.93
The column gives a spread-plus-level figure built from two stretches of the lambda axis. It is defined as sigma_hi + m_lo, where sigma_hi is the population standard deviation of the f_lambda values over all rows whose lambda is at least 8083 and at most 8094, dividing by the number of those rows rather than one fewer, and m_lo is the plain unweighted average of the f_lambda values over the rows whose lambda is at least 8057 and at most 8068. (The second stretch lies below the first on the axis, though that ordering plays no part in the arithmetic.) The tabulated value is 11.7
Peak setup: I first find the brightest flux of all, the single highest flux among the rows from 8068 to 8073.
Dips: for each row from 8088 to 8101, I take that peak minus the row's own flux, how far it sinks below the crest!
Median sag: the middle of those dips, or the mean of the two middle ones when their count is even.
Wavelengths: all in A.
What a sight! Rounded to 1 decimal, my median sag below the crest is 0.6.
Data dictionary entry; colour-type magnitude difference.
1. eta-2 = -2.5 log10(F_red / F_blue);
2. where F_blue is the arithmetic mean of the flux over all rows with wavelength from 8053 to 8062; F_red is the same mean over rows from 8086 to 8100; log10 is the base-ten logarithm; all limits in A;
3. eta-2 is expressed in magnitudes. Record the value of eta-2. 0.077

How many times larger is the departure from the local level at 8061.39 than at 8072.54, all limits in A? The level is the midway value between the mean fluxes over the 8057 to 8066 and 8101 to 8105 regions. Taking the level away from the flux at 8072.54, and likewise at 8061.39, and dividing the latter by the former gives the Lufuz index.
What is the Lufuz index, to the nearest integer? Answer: 2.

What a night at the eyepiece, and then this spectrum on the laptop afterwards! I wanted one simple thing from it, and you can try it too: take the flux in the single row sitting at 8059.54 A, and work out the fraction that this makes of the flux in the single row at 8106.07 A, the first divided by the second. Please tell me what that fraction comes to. 1.04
